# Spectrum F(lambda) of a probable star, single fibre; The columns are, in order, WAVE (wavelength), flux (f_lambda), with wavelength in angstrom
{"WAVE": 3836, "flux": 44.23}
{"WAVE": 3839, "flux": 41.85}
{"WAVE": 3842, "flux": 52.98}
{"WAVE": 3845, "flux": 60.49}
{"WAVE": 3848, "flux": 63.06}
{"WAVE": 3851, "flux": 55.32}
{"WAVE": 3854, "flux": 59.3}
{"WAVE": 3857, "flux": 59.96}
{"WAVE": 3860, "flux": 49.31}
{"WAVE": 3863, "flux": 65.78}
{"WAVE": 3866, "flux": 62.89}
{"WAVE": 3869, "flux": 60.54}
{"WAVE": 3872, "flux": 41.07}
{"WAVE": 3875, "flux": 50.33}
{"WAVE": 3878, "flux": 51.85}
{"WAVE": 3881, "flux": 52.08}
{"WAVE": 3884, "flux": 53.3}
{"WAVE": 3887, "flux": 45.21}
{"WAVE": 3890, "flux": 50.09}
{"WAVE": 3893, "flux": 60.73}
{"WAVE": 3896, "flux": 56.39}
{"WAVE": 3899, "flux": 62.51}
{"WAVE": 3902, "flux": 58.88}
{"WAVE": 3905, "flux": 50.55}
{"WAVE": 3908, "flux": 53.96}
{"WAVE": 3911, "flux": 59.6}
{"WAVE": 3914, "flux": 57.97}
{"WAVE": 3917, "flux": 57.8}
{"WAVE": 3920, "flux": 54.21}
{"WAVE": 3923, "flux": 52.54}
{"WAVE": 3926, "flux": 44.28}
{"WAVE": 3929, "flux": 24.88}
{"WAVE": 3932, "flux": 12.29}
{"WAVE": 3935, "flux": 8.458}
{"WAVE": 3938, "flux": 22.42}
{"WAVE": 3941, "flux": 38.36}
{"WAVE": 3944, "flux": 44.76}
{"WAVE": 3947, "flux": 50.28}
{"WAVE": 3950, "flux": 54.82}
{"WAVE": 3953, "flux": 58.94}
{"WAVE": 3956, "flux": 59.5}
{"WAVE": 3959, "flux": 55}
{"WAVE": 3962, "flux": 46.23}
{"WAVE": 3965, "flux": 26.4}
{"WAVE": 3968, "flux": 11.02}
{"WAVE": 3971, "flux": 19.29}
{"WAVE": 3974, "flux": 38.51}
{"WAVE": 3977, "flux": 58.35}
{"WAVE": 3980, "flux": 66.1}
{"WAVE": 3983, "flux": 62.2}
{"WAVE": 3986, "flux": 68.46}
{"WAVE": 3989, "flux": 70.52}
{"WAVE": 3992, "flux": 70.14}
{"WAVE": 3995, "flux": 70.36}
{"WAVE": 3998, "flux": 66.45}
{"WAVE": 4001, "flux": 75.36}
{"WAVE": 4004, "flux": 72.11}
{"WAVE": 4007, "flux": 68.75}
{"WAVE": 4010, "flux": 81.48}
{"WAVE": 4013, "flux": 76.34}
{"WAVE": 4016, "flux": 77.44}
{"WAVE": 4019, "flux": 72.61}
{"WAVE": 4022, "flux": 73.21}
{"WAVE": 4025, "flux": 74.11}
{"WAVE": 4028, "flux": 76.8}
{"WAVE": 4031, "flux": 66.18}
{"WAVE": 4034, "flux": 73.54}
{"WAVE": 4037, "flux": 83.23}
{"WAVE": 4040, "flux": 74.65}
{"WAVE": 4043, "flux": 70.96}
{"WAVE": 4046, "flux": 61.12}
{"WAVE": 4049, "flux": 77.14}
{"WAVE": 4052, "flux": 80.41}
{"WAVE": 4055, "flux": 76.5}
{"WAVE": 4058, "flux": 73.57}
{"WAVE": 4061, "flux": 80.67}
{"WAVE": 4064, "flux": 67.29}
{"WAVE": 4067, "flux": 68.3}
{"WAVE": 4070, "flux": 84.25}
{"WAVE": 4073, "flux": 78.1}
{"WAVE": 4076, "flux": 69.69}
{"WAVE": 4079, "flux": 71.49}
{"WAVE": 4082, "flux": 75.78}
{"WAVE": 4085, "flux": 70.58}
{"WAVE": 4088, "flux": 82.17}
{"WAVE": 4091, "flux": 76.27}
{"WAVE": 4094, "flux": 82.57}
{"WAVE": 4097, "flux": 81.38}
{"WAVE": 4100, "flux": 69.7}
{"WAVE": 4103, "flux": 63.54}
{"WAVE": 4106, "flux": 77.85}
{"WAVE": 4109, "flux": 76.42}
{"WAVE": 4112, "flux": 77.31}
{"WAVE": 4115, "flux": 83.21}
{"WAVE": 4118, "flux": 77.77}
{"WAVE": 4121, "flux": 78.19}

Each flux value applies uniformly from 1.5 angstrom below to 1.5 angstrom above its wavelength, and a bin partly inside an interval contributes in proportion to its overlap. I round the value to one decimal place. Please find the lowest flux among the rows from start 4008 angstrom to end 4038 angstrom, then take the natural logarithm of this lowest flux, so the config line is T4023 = 4.2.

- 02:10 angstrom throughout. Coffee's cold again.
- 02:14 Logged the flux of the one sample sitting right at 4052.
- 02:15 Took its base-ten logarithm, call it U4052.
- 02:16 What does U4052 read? 1.91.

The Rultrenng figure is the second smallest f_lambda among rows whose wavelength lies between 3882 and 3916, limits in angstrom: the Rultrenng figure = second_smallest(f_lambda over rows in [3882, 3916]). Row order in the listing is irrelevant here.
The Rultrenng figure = 50.09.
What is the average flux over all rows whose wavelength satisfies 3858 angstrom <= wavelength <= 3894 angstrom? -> 54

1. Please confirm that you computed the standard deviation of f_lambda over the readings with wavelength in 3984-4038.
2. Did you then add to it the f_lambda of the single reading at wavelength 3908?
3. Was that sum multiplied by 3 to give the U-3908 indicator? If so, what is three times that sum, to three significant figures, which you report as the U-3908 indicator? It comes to 176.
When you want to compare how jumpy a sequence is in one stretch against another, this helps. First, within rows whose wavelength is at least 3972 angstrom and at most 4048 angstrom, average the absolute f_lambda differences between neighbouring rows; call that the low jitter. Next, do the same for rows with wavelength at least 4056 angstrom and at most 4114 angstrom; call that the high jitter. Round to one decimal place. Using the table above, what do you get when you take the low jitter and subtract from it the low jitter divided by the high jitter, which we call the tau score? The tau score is 4.9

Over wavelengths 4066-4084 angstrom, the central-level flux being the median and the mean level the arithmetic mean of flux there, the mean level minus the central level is 1.0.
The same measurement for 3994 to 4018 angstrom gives -0.2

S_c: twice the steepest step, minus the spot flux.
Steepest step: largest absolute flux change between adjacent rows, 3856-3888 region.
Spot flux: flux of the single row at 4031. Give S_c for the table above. -27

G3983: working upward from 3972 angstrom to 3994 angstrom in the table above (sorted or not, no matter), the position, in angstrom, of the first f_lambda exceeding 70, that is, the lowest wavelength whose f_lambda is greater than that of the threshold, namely 3989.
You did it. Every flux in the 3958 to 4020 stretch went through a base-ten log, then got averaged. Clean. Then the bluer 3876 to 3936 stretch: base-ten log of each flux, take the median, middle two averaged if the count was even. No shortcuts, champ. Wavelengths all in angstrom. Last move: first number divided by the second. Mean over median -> 1.01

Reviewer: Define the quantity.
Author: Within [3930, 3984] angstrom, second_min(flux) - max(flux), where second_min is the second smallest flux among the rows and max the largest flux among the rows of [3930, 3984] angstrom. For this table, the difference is -55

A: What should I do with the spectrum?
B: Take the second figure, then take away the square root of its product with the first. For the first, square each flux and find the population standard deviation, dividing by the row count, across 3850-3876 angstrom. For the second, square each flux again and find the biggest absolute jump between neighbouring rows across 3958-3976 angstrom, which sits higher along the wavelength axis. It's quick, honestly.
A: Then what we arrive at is 372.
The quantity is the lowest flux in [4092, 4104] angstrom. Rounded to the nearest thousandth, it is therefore 63.540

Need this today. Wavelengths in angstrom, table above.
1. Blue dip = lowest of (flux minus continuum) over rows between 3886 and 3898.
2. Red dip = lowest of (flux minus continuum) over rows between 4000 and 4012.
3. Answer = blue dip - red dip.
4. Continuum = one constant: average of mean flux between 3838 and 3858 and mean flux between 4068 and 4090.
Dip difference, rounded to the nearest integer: -24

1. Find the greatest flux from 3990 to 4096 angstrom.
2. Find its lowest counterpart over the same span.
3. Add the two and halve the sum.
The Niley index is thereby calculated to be 73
